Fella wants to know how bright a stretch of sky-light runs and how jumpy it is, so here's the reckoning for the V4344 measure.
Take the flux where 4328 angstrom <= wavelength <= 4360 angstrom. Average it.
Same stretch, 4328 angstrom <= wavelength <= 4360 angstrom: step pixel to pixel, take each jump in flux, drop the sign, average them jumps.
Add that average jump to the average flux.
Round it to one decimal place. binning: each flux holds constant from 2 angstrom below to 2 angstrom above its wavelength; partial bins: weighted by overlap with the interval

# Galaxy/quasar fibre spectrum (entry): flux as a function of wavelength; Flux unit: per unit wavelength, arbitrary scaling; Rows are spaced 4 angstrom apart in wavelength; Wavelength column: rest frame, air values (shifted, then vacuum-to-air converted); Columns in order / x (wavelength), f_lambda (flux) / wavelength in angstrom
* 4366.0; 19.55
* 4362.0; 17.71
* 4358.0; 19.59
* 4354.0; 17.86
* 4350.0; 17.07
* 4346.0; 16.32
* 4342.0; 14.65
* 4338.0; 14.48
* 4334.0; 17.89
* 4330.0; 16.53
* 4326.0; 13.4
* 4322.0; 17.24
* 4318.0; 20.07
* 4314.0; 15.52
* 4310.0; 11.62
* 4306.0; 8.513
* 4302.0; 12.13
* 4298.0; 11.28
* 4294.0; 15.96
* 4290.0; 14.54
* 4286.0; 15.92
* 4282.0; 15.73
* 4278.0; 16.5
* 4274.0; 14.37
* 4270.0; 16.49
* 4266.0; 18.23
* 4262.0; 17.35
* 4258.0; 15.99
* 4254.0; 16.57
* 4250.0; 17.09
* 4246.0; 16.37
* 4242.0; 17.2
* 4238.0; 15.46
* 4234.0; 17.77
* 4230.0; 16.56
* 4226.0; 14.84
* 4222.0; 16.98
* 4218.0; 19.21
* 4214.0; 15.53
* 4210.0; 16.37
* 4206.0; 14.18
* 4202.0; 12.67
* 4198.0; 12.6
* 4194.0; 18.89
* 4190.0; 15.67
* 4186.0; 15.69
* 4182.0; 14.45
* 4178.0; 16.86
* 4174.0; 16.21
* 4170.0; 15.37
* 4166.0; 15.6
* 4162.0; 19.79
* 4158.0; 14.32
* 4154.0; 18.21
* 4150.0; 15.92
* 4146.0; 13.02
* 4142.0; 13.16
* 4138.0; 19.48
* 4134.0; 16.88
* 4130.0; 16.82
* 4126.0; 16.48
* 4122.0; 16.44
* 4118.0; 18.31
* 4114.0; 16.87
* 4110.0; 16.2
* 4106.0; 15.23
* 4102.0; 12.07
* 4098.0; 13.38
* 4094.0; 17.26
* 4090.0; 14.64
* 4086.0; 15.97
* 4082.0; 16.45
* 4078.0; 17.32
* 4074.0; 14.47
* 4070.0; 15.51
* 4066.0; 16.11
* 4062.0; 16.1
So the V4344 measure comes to 18.2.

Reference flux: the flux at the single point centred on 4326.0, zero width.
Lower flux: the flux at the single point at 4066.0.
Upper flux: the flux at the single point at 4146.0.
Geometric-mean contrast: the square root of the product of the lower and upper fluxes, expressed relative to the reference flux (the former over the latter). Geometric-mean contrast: 1.08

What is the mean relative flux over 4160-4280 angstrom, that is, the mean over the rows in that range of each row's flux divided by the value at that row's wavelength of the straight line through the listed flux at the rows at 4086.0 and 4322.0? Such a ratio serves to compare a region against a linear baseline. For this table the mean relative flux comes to 0.972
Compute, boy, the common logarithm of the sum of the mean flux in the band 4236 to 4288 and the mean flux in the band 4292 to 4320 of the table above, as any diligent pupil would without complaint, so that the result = 1.48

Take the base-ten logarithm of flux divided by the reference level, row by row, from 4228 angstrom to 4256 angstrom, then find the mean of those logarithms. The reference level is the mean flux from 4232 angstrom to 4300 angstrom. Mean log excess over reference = 0.017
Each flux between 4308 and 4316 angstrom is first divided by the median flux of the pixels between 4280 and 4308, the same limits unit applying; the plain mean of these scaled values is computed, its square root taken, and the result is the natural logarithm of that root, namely -0.03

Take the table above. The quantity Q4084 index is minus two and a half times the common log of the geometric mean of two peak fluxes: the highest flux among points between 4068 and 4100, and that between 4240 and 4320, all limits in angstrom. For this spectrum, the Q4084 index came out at -3.18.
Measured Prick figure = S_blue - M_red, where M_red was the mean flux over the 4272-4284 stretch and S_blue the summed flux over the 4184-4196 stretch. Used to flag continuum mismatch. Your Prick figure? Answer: 35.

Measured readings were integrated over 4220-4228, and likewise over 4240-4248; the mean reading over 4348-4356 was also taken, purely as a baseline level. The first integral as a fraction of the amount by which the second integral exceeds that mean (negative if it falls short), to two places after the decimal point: 1.09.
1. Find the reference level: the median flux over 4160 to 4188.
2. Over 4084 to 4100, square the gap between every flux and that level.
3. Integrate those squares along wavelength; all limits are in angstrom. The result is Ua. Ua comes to 36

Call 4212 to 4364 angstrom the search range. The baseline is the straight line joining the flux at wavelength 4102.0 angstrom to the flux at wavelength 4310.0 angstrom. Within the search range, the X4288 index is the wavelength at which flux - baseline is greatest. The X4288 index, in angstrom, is 4318.0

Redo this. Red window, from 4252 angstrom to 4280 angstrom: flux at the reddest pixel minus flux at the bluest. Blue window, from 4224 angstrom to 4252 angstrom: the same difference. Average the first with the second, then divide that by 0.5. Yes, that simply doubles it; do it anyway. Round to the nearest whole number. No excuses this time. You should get 2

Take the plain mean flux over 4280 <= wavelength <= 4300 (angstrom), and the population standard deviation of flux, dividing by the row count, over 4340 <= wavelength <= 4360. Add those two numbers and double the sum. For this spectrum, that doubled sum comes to 33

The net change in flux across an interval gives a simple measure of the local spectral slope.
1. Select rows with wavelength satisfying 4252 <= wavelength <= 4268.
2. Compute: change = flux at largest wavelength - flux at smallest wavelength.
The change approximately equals 1.7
